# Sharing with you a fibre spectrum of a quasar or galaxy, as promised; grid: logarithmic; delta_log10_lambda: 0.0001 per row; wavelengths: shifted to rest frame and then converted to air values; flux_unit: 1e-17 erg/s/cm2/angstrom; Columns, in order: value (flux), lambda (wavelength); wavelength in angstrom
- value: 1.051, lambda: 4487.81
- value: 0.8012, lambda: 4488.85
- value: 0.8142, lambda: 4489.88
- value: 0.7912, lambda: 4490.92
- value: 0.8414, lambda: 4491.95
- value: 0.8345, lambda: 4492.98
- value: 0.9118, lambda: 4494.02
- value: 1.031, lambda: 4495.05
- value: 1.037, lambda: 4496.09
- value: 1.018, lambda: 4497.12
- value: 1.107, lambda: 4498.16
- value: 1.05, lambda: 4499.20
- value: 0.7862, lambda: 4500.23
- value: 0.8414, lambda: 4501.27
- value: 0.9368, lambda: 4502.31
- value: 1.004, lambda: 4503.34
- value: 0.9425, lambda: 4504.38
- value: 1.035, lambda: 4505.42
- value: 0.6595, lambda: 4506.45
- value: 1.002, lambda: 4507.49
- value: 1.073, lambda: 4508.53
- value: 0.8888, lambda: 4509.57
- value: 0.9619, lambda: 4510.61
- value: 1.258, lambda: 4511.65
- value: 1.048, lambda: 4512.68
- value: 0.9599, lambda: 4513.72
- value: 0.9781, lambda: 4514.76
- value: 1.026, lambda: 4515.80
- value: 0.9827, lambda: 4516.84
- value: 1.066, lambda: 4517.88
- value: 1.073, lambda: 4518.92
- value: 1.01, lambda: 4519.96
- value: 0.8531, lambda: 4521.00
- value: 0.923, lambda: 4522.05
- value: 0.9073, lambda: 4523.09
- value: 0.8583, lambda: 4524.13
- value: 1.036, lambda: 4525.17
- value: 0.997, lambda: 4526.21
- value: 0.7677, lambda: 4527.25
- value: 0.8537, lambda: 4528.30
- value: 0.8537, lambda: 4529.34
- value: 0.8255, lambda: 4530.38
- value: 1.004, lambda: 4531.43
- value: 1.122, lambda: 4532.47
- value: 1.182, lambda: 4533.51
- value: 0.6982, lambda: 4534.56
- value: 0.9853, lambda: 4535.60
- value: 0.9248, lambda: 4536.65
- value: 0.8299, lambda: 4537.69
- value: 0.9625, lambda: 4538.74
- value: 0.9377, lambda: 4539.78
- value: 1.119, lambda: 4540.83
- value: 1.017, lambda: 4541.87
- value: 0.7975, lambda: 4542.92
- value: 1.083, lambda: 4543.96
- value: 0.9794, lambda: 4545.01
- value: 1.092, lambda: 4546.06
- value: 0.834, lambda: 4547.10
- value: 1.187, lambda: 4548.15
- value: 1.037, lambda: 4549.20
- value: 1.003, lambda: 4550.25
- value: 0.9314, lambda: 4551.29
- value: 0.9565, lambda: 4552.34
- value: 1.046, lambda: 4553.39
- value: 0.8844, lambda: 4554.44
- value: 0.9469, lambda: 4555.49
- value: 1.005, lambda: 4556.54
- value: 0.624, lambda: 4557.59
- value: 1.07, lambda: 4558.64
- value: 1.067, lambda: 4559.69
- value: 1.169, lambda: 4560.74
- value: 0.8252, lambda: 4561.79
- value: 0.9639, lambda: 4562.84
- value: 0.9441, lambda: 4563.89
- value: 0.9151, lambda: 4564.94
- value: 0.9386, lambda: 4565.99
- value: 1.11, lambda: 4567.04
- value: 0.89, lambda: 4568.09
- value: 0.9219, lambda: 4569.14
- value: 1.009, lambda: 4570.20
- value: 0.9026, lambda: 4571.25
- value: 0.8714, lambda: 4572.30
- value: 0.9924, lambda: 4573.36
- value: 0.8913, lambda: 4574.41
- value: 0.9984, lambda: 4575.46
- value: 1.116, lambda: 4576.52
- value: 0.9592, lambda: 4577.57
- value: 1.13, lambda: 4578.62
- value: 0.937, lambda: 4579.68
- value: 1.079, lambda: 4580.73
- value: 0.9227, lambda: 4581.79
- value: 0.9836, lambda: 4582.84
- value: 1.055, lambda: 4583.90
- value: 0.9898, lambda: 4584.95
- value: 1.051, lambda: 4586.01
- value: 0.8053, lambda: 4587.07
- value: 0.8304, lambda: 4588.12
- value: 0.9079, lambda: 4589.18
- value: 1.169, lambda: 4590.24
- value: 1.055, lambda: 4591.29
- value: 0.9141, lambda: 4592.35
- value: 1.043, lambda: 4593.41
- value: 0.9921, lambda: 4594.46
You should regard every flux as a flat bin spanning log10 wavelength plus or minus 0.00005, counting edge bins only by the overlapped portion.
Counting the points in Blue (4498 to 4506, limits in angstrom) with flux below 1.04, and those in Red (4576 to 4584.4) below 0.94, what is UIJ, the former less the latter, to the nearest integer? 4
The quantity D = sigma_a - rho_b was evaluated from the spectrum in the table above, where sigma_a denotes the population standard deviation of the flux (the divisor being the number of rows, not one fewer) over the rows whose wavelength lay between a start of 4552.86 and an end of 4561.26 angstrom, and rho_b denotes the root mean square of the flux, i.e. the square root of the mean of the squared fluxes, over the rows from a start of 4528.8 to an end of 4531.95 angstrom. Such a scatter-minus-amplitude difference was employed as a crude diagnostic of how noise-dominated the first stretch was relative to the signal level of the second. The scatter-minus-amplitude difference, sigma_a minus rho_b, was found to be -0.742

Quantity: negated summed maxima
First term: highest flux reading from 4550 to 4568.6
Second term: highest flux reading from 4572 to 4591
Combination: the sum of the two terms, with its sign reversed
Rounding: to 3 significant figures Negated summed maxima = -2.34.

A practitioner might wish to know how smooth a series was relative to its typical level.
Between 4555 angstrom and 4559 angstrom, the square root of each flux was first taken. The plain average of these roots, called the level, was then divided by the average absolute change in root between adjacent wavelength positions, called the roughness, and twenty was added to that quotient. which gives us 26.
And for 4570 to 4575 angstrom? 41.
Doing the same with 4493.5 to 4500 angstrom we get 55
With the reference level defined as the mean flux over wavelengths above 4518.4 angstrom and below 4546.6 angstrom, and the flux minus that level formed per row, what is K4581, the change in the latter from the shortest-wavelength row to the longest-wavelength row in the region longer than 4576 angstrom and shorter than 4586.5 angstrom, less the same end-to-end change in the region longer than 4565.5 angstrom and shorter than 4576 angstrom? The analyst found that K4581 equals -0.12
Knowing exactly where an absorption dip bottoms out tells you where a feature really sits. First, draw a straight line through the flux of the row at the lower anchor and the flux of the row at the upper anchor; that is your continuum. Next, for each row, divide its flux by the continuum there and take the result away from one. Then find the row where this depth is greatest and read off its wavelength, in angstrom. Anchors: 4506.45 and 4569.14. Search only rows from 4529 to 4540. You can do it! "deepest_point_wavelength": 4534.56 angstrom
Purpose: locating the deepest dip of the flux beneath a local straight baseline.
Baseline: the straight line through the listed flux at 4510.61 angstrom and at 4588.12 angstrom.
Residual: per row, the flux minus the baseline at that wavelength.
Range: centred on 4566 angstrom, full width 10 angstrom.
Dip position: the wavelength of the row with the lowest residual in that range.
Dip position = 4561.79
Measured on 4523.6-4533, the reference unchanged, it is 4527.25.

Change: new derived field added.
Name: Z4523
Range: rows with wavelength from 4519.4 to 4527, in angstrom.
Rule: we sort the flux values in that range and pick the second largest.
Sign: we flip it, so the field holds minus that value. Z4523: -1.01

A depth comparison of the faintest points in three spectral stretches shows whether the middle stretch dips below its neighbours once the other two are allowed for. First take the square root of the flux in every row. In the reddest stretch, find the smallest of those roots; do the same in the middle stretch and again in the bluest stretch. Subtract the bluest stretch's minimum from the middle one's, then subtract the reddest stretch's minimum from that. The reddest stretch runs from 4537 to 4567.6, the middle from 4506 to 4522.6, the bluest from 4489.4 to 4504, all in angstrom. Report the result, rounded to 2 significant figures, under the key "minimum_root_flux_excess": -0.86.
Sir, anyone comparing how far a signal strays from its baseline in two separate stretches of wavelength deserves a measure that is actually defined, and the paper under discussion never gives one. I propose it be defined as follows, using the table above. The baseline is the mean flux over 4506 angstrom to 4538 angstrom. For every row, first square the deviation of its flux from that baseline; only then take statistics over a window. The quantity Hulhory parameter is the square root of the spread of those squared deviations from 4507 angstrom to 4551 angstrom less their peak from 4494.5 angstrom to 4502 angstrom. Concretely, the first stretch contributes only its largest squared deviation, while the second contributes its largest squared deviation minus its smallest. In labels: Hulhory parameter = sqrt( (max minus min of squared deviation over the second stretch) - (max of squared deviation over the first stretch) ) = 0.25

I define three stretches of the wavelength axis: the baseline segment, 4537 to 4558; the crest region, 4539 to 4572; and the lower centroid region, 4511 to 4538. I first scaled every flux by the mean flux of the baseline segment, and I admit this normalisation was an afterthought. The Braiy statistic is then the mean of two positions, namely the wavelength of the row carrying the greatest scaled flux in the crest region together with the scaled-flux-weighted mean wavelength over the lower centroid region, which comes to 4536.2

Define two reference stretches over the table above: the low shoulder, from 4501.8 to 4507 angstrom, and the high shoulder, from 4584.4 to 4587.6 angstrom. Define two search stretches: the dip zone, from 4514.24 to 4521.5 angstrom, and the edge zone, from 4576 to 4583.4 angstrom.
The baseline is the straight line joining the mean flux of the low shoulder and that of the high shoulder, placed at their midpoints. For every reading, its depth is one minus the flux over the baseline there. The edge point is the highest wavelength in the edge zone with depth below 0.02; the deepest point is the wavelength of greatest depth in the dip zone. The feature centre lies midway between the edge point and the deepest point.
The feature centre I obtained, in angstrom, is 4551.9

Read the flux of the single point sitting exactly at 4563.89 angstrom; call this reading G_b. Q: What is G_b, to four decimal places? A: 0.9441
